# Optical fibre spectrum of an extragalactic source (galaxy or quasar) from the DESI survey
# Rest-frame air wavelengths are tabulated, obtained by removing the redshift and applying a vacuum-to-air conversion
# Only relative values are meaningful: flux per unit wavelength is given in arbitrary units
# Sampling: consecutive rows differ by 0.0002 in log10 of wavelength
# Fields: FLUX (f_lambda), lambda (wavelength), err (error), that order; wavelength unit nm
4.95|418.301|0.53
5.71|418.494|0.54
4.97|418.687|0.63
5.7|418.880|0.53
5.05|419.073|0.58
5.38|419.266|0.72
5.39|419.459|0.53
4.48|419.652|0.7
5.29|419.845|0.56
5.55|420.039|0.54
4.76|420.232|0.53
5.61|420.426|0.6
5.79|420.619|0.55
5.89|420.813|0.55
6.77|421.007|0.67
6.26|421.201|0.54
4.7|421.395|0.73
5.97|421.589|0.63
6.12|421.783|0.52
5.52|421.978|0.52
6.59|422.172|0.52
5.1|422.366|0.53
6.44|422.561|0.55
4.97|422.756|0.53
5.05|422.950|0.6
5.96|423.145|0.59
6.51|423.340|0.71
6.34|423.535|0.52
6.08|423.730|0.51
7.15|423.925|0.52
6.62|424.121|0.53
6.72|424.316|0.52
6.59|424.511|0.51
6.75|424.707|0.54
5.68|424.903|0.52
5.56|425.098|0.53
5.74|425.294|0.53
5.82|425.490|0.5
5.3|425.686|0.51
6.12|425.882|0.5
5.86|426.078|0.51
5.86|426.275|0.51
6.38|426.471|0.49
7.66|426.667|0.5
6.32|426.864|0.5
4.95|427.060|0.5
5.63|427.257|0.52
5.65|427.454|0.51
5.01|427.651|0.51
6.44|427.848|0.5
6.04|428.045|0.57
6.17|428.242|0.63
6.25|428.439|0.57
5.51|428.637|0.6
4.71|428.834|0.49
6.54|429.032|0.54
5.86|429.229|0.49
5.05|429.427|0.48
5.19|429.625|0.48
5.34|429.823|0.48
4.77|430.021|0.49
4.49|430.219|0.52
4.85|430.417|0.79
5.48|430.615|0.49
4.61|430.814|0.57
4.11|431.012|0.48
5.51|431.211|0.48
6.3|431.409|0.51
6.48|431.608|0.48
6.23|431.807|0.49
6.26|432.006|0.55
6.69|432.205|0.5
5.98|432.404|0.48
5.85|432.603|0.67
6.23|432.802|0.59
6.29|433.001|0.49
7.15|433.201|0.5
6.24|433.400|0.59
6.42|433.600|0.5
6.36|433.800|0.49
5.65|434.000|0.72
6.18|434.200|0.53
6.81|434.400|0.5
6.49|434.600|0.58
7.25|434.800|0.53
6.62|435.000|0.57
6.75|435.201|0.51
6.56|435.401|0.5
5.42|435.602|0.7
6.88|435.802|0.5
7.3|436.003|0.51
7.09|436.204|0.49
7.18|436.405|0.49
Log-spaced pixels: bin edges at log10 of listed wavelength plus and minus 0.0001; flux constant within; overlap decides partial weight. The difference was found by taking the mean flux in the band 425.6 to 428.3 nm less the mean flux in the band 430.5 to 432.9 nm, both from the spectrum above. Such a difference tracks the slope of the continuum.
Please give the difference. 0.15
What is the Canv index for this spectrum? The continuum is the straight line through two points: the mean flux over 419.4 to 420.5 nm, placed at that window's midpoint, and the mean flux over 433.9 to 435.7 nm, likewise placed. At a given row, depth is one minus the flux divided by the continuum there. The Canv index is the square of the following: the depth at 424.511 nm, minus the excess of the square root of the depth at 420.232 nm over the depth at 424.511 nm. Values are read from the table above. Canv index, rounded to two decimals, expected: 0.44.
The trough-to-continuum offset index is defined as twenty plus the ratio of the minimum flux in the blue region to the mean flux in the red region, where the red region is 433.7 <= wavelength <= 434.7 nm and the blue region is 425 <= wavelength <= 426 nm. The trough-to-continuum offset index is 20.8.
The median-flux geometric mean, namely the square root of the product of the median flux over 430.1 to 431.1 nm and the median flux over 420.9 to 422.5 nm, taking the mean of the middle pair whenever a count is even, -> 5.28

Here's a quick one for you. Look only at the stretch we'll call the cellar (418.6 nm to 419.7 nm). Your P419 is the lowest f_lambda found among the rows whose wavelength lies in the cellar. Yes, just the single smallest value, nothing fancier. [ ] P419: 4.48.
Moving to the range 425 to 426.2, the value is 5.3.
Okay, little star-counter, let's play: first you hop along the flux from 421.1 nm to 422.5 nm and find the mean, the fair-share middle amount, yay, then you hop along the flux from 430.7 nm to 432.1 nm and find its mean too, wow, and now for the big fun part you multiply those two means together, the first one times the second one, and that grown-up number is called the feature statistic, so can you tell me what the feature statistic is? 32.5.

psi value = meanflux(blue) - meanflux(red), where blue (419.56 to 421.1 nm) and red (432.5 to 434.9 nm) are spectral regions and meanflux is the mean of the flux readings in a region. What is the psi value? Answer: -0.9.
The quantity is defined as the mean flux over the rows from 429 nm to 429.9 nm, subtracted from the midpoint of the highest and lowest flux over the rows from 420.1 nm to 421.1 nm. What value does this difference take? 0.2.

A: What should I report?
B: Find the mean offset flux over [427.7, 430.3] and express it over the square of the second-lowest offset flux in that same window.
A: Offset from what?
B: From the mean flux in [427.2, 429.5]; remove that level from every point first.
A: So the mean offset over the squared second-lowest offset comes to -0.2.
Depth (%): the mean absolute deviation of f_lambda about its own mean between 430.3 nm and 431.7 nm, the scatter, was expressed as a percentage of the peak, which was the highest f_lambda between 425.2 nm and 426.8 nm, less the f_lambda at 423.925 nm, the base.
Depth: 136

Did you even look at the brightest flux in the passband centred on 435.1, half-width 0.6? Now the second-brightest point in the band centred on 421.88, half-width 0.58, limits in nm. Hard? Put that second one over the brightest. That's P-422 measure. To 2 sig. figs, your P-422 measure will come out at 0.84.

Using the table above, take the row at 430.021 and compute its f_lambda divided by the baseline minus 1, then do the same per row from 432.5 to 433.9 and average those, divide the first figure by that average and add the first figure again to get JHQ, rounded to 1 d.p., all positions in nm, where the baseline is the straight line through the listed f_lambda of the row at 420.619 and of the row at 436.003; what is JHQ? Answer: 2.8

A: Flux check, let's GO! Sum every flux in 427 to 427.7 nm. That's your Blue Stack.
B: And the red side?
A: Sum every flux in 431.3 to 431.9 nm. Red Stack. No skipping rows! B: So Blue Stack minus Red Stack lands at 2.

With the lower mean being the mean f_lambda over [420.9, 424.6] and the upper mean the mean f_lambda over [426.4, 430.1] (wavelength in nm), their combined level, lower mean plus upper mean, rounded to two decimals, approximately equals 11.84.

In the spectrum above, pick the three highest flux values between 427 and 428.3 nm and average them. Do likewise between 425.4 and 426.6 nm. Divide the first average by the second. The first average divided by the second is 1.02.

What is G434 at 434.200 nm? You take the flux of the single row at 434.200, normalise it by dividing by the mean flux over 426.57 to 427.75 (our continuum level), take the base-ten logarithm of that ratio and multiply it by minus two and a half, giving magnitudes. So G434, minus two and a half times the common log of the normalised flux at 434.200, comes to -0.1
